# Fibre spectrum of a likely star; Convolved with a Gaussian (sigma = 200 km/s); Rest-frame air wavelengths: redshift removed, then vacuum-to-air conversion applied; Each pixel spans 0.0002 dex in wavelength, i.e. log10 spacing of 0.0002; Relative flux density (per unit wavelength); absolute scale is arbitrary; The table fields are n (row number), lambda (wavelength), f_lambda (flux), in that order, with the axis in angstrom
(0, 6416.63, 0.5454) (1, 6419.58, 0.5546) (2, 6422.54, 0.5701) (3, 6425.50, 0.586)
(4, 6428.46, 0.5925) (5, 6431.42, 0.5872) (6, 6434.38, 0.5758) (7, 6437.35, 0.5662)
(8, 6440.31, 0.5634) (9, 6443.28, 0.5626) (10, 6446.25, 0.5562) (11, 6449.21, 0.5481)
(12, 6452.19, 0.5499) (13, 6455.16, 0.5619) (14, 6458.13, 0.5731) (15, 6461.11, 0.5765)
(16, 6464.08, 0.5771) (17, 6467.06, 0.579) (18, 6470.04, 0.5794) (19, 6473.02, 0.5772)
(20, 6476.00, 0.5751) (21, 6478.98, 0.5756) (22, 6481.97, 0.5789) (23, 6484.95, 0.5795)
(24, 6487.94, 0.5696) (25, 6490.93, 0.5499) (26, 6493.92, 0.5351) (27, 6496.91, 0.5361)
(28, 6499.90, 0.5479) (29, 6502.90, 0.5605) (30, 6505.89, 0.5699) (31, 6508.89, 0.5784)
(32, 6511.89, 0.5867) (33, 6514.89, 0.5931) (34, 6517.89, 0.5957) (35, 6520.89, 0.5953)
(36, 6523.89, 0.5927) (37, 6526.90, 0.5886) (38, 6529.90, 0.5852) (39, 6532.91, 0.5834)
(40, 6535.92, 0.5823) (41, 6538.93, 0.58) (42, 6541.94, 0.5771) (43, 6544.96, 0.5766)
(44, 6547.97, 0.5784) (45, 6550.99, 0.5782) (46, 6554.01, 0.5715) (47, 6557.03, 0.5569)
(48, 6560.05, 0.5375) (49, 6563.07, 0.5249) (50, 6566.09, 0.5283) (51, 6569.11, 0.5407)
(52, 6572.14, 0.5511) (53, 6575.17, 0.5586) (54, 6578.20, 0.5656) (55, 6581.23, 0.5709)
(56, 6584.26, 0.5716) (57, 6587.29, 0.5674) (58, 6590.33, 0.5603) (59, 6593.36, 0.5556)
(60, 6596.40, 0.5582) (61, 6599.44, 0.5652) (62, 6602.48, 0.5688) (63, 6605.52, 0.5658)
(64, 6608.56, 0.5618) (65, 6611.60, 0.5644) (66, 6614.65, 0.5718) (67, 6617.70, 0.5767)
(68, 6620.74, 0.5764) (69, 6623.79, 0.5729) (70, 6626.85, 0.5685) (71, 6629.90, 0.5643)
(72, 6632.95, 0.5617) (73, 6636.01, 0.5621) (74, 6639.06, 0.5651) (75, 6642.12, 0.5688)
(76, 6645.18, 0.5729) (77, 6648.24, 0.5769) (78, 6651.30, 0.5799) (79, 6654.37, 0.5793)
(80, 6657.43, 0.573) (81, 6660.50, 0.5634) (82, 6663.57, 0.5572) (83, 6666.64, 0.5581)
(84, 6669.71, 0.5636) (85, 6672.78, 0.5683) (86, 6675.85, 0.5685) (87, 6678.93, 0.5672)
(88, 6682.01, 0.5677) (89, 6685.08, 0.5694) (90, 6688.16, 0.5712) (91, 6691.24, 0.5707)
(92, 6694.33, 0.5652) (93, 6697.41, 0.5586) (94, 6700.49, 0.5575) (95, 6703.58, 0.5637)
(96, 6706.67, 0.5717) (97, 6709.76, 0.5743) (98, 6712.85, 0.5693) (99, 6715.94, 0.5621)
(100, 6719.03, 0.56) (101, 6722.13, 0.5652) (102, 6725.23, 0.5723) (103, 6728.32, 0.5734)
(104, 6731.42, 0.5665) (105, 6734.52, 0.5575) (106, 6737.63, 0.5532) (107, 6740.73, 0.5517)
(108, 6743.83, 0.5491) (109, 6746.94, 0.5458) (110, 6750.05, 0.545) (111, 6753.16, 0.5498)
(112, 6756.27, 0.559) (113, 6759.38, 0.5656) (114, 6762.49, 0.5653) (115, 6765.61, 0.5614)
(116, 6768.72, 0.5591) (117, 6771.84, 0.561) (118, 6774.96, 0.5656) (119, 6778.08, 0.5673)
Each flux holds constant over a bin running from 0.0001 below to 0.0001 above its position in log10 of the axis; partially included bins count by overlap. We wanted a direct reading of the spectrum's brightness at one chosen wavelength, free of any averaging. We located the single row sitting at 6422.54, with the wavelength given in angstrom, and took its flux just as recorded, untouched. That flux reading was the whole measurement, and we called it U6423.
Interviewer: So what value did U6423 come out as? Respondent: 0.5701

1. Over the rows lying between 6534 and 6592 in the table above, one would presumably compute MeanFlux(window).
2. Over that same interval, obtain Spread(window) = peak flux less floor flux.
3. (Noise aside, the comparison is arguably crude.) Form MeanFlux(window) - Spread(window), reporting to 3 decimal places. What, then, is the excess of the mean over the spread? 0.505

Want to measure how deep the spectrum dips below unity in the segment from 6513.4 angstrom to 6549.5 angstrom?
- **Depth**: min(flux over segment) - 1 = -0.423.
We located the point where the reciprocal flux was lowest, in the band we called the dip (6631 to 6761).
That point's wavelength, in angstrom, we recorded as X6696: 6651.30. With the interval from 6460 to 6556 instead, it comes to 6517.89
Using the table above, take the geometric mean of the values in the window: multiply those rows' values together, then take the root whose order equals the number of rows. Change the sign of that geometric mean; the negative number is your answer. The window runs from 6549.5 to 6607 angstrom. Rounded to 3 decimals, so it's -0.558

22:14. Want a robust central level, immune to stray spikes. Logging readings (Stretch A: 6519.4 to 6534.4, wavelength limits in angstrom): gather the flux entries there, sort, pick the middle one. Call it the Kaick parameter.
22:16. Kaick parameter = 0.589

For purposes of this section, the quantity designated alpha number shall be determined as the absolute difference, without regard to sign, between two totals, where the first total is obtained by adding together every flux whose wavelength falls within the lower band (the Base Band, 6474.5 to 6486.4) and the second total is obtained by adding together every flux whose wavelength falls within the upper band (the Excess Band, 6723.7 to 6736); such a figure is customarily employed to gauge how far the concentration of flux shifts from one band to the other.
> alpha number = 0.039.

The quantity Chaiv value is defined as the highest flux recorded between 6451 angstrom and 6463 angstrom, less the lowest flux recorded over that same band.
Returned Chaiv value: 0.027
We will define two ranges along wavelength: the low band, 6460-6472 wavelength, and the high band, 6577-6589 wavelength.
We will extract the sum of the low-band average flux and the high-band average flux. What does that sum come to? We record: 1.15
